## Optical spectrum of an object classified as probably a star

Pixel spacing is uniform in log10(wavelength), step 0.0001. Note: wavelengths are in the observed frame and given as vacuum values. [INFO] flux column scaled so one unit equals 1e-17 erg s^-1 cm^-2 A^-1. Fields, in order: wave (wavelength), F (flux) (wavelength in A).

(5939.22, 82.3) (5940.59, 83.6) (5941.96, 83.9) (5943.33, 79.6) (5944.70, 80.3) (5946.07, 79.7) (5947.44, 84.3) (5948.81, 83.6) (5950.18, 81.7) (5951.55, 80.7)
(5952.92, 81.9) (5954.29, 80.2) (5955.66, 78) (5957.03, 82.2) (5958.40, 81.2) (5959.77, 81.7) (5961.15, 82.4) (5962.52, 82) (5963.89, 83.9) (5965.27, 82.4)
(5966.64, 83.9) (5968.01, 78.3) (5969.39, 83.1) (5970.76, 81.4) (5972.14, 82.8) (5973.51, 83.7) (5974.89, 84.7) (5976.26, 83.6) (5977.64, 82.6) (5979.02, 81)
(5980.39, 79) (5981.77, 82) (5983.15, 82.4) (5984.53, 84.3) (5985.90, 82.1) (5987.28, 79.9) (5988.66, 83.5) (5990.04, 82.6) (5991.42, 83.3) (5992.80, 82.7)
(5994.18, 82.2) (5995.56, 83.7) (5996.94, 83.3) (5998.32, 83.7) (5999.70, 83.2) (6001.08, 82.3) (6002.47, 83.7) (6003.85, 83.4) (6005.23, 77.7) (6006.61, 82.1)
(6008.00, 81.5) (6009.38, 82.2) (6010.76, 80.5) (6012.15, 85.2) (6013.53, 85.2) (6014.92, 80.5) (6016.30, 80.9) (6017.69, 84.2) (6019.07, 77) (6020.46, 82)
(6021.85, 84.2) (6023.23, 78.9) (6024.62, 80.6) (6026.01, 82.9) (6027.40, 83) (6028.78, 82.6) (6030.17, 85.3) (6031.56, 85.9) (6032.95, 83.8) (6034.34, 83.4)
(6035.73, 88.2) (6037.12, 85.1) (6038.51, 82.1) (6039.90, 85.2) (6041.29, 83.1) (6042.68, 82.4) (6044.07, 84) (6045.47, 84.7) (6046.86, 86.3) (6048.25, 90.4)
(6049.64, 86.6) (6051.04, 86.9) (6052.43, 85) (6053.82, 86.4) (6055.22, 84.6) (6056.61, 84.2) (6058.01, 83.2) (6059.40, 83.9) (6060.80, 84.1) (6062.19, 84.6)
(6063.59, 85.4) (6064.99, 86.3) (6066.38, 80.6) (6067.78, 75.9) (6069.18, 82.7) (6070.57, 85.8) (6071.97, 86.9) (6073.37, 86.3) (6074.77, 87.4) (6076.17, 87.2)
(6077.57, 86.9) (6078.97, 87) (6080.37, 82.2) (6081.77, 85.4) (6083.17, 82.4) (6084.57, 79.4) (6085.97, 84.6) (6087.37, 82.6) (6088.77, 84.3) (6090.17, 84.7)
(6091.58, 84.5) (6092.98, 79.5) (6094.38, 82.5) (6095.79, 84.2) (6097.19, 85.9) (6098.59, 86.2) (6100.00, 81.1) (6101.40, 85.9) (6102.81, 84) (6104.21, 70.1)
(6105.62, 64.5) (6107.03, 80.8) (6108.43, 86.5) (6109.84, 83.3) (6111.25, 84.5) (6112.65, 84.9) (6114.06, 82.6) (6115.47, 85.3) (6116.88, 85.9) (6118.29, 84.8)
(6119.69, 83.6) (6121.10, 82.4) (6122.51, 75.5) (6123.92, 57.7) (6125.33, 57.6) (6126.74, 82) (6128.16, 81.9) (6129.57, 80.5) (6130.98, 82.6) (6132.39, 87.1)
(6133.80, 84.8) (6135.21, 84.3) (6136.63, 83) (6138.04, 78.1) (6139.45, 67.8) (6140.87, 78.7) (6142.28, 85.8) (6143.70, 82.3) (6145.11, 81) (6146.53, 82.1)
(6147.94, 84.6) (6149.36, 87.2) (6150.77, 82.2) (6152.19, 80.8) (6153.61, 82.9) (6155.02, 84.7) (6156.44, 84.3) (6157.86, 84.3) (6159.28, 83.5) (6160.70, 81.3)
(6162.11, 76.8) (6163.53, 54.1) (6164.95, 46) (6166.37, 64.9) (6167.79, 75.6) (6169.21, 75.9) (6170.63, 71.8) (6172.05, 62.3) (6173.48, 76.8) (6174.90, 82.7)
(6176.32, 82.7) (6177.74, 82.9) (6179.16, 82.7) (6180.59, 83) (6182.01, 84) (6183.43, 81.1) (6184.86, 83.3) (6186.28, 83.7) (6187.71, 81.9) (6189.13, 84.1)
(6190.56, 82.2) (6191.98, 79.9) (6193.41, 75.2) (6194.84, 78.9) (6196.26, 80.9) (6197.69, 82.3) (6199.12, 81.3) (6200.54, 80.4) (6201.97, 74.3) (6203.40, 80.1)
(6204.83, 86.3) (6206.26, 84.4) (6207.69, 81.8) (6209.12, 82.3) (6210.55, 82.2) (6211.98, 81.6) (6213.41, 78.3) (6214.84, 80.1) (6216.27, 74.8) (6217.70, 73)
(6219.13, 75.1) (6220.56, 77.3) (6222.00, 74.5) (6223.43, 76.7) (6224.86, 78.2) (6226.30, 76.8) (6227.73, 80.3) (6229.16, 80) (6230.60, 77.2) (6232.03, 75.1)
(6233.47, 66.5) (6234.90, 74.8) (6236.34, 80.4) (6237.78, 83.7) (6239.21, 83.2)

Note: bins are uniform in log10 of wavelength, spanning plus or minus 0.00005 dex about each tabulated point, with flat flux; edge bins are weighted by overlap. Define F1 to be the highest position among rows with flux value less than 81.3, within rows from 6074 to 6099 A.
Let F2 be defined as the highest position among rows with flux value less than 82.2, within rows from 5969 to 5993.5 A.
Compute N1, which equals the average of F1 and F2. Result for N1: 6040.1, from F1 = 6092.98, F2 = 5987.28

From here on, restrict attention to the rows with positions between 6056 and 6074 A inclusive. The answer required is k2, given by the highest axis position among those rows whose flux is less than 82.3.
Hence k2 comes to 6067.78 A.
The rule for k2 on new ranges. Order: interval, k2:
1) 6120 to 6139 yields 6138.04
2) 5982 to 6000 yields 5994.18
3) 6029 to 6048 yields 6038.51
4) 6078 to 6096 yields 6092.98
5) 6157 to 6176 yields 6173.48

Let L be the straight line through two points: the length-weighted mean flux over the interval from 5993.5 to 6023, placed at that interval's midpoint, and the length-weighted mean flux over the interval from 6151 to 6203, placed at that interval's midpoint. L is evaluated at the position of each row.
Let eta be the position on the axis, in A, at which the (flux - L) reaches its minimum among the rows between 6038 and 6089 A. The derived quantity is 6067.78 A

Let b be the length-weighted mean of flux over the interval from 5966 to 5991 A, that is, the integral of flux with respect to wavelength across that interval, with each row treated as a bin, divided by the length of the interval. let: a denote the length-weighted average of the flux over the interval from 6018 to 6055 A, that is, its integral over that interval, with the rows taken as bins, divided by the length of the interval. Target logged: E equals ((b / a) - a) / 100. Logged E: -0.831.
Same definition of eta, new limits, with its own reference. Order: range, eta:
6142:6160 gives 6152.19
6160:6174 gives 6164.95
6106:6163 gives 6125.33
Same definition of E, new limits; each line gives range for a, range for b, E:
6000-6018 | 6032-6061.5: -0.812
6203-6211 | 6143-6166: -0.820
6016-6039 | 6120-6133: -0.821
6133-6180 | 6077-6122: -0.771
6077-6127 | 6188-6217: -0.803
